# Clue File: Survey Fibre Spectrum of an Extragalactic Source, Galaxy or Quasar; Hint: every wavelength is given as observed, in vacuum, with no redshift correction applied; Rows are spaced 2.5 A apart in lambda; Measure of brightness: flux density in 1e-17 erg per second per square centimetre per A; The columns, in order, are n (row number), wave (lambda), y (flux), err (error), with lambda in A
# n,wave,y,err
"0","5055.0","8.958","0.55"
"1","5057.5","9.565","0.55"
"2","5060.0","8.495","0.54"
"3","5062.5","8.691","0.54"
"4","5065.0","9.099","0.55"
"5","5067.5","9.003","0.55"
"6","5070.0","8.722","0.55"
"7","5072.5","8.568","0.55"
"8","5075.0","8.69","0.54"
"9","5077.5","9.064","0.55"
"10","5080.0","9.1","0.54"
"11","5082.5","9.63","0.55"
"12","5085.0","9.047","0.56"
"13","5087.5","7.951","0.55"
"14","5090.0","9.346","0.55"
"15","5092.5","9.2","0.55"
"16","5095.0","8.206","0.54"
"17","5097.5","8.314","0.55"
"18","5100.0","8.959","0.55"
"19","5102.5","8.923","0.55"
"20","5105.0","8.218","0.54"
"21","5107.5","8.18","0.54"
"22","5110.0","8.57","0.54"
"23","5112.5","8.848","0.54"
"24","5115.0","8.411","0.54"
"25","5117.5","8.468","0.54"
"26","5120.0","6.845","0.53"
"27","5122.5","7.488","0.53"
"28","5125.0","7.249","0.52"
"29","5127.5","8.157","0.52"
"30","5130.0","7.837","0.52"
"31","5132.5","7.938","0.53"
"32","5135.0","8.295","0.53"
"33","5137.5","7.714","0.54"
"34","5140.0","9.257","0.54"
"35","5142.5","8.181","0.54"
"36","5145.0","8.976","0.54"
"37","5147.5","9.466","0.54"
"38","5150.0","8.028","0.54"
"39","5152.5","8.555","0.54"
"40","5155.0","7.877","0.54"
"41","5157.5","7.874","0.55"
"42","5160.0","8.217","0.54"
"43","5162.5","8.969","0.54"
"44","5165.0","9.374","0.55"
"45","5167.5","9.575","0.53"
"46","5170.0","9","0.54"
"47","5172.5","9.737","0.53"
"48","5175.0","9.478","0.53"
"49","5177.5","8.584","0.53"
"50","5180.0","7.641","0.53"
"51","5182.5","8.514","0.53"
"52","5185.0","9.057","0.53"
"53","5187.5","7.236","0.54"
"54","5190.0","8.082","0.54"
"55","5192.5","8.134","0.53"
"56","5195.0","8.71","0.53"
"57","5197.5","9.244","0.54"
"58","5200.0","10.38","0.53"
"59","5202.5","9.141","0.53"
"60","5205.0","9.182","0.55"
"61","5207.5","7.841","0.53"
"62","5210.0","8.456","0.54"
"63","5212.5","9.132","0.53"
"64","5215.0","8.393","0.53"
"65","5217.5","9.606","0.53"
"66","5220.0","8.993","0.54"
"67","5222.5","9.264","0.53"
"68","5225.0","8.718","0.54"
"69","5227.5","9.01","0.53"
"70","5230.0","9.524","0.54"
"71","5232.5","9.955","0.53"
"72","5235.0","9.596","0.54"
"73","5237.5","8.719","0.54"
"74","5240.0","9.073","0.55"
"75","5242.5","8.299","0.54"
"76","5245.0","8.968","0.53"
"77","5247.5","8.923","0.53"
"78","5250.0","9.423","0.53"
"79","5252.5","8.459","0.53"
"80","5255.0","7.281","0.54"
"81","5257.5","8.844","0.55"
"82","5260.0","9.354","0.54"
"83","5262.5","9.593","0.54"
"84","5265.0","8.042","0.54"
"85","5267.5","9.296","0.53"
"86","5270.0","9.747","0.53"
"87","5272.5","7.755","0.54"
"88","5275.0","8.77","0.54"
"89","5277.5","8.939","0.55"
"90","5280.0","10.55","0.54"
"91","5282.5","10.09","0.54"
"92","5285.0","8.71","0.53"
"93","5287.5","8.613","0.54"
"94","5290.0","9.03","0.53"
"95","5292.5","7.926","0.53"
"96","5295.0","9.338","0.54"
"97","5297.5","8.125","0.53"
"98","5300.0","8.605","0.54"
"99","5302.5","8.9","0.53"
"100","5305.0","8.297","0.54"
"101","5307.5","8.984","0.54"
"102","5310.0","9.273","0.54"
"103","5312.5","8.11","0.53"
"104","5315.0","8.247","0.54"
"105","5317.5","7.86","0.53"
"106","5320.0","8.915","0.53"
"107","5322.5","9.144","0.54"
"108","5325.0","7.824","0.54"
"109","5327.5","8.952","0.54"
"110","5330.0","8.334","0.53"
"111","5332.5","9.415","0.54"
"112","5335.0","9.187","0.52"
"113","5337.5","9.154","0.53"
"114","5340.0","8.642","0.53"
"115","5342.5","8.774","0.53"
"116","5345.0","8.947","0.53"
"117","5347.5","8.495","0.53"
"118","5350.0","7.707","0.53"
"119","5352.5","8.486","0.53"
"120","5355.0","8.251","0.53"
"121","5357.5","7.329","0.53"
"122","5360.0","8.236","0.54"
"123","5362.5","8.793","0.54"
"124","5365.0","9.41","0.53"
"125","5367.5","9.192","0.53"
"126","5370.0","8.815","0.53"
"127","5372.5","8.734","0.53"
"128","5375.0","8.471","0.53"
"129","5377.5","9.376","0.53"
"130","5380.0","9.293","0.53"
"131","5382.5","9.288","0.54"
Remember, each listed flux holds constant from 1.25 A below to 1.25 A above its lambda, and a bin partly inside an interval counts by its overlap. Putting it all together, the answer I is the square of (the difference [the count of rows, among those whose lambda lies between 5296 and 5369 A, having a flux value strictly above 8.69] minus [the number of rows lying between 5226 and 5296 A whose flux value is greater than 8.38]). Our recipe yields 81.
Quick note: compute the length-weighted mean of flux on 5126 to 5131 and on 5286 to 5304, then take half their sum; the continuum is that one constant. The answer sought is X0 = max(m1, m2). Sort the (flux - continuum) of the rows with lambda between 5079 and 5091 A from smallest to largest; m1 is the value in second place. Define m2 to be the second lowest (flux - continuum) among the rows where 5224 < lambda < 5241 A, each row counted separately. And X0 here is 0.7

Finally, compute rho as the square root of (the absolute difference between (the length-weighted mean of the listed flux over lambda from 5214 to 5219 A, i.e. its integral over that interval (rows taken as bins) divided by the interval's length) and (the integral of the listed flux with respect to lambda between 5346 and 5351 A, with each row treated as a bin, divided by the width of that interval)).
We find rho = 0.9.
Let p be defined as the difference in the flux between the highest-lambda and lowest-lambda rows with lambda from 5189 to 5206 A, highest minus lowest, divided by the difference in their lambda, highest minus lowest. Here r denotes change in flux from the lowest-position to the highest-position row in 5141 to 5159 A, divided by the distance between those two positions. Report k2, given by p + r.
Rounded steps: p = 0.07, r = -0.020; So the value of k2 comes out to 0.053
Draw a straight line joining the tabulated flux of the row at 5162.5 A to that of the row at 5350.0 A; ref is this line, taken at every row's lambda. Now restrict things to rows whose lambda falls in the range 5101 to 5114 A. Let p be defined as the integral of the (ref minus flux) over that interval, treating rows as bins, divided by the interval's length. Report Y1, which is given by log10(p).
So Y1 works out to -0.105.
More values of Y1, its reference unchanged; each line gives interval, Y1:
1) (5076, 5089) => -0.262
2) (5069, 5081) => -0.135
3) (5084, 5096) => -0.154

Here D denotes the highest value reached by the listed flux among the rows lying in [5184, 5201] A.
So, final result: 10.38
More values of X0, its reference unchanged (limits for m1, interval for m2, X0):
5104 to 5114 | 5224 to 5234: 0.7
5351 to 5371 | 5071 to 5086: 0.4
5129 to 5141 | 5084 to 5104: -0.1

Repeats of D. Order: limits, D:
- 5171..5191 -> 9.737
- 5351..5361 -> 8.486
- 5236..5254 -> 9.423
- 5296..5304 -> 8.9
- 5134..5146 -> 9.257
